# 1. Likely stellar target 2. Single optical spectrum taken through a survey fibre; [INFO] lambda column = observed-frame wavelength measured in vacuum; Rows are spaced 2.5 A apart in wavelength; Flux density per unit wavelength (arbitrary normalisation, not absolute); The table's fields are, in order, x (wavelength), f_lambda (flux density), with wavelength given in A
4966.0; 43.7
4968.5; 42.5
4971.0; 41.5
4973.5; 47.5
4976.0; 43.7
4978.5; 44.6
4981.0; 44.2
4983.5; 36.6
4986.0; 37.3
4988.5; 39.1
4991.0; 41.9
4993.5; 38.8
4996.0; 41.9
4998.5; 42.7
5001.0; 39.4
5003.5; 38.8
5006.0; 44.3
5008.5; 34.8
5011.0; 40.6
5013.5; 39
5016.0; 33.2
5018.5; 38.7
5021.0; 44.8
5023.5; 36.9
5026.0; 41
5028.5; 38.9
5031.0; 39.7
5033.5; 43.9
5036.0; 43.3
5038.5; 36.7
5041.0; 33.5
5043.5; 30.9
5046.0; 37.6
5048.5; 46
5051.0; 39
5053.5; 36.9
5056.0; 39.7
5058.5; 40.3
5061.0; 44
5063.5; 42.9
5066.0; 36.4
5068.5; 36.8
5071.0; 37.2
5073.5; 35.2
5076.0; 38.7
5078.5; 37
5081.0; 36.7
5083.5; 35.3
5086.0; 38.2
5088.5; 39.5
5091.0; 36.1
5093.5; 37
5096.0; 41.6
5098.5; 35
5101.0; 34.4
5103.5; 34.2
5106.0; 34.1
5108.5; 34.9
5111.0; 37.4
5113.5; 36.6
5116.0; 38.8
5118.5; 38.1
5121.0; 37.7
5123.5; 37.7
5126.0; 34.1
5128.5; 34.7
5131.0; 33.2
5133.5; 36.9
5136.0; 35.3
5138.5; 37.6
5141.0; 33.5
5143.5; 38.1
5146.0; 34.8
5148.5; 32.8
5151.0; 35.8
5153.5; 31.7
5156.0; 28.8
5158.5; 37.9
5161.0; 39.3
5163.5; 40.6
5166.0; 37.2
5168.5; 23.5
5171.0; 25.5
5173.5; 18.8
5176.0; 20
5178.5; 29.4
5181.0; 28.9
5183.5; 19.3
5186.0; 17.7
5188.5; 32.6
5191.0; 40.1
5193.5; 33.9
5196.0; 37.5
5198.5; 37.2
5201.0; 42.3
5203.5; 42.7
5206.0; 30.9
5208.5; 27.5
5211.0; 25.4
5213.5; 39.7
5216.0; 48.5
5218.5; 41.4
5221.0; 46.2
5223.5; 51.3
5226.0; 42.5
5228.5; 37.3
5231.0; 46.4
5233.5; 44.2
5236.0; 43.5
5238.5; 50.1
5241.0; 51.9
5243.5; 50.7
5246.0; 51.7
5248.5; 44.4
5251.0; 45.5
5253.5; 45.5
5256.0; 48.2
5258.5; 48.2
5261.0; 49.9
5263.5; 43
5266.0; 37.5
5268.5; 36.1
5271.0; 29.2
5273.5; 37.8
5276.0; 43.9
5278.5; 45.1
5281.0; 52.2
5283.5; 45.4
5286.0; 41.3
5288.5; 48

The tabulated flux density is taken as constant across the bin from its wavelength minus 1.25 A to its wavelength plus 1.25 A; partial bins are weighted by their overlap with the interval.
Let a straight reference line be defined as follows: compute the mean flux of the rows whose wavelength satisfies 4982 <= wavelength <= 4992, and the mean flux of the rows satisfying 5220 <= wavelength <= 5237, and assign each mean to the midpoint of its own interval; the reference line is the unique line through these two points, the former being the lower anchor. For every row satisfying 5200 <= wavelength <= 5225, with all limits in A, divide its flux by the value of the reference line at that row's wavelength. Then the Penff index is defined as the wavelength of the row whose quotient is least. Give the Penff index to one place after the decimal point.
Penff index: 5211.0 A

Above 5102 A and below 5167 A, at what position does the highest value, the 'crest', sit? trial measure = 5163.5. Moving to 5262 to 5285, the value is 5281.0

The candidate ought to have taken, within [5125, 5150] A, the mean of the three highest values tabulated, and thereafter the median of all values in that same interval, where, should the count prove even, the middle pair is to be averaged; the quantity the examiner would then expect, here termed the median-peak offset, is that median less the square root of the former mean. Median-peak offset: 29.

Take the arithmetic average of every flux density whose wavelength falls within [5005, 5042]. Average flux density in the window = 39.3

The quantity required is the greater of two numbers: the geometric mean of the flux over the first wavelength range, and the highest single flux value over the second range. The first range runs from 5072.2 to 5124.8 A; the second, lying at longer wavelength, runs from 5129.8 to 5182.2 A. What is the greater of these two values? 40.6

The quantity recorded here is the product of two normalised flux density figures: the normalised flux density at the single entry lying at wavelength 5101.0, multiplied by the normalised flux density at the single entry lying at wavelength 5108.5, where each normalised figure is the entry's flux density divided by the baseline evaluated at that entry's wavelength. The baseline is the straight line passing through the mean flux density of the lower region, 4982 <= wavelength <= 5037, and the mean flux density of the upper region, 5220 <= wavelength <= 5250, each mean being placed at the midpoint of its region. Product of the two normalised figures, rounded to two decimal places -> 0.66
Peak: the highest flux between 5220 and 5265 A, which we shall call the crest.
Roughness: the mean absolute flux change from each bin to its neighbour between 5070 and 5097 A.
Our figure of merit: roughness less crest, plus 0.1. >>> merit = -49.6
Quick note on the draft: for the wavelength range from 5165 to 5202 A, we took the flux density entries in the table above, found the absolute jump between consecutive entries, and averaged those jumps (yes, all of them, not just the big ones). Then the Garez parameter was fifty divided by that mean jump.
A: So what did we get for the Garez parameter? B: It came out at 8.5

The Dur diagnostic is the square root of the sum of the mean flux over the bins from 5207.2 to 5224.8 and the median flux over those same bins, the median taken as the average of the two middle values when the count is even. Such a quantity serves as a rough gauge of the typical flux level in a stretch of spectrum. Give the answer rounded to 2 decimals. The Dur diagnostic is 9.02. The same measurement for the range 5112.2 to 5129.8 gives 8.63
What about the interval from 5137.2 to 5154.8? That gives 8.35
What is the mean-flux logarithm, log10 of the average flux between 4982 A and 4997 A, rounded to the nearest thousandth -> 1.594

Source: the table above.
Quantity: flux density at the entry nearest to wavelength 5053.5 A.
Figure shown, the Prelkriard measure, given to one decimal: 36.9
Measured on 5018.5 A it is 38.7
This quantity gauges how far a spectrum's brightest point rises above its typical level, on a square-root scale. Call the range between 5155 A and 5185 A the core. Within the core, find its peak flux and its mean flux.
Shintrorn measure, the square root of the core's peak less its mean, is 3.4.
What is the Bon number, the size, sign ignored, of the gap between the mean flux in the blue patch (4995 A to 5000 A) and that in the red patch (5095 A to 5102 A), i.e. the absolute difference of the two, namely 5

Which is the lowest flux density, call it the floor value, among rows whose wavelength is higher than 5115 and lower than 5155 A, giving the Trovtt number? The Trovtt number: 31.7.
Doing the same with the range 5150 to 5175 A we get 18.8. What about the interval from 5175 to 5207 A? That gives 17.7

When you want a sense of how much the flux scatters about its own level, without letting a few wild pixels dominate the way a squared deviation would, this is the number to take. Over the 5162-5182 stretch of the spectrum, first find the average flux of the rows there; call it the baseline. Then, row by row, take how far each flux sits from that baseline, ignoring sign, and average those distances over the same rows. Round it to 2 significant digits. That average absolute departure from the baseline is 6.0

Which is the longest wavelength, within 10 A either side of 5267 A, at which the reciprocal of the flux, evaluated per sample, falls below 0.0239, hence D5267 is 5276.0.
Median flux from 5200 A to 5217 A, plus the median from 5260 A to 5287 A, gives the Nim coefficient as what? 83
